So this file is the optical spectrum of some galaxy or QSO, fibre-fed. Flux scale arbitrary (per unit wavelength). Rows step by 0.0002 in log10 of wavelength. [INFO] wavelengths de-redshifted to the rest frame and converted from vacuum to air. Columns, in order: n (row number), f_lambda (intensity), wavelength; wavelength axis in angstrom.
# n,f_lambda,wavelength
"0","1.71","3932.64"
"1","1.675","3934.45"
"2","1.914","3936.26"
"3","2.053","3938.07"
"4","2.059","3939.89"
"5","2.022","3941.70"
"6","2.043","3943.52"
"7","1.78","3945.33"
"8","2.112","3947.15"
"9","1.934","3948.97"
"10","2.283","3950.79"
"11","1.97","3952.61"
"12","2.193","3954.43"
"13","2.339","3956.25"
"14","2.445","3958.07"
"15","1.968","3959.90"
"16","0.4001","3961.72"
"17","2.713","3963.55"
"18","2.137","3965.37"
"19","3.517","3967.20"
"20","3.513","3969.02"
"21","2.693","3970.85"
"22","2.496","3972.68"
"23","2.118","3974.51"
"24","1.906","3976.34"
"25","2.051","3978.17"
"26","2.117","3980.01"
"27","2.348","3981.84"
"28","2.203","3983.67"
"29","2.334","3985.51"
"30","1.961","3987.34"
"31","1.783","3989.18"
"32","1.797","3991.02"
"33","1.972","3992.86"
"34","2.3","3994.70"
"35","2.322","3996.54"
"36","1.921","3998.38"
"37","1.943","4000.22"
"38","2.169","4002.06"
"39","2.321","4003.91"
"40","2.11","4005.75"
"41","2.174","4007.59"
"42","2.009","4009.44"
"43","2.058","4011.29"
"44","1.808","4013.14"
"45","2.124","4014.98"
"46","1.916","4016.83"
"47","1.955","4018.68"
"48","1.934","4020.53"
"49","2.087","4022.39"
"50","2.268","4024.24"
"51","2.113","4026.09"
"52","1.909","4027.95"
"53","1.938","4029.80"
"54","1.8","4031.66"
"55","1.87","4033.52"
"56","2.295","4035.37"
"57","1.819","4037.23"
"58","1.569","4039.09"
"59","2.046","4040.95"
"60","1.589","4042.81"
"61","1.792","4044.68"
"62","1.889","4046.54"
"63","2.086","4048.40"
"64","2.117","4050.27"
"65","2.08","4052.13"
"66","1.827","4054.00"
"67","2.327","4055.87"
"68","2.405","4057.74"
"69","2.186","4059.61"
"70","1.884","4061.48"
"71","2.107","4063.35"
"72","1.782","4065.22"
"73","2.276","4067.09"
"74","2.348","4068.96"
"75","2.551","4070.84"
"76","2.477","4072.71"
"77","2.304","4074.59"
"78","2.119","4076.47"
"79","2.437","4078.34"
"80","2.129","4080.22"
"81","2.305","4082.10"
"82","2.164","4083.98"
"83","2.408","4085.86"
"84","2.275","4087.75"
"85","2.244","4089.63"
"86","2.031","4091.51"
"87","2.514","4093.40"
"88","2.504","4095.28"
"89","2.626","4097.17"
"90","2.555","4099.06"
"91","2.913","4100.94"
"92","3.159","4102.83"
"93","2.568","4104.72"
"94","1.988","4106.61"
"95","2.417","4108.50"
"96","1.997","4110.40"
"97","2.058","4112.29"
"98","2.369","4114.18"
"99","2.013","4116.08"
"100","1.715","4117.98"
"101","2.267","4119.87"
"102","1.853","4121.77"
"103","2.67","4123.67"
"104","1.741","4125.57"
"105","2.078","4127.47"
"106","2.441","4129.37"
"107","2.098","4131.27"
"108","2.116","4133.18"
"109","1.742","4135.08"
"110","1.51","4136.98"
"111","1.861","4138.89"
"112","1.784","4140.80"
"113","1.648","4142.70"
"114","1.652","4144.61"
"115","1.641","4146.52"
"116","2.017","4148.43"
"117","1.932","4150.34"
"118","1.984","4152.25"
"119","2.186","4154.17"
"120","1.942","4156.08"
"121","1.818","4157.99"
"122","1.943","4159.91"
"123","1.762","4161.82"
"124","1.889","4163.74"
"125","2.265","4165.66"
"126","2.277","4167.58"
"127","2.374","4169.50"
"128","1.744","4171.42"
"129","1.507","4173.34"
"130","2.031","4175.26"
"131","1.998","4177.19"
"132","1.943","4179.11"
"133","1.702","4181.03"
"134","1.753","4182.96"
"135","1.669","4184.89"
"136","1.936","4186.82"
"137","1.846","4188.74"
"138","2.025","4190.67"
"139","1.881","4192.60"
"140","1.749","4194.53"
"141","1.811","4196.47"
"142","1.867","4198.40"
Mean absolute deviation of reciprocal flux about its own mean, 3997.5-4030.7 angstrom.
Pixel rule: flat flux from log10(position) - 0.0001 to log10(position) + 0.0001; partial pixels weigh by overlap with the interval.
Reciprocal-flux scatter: 0.028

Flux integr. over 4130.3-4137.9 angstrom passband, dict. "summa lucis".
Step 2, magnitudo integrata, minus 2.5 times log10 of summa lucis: -2.88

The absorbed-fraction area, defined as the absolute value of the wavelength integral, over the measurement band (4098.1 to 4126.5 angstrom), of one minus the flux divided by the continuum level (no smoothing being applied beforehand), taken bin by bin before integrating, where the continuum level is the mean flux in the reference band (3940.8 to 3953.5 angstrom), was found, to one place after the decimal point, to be 3.7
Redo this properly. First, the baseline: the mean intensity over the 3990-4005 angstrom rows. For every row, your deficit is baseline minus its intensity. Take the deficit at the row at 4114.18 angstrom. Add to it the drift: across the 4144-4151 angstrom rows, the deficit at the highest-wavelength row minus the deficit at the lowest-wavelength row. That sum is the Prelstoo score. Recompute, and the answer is -0.6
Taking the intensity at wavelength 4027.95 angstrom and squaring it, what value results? 3.6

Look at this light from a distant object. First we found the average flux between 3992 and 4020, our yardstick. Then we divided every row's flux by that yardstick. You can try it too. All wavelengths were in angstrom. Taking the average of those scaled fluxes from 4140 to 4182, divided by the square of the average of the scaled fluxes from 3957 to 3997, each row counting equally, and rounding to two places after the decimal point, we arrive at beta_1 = 0.80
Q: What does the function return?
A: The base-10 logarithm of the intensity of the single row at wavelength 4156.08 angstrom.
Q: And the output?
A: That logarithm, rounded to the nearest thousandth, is 0.288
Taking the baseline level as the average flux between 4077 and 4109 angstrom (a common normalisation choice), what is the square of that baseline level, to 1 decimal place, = 5.9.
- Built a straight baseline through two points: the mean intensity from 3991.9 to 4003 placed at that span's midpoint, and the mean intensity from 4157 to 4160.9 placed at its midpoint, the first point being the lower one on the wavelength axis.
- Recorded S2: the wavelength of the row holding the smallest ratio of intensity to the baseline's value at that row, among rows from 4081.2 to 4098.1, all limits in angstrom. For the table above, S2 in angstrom 4091.51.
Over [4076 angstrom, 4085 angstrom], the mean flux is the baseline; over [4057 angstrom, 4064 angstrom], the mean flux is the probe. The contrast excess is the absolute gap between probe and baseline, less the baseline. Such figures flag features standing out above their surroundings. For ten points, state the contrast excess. -2.1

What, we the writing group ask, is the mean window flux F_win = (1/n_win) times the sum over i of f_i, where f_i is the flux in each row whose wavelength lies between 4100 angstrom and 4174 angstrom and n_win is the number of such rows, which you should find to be 2.05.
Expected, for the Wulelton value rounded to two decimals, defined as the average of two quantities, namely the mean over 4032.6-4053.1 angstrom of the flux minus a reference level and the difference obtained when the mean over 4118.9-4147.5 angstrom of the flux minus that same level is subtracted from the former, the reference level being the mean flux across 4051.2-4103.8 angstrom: -0.21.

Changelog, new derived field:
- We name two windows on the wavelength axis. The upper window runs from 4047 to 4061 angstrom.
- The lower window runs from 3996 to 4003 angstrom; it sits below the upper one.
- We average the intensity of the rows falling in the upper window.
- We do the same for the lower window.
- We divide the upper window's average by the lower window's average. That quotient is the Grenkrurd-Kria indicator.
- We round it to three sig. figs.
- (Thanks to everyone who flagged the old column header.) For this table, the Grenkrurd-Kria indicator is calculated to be 1.03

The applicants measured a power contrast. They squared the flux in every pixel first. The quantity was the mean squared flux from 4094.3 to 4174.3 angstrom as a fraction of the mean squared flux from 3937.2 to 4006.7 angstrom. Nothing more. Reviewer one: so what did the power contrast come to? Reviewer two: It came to 0.91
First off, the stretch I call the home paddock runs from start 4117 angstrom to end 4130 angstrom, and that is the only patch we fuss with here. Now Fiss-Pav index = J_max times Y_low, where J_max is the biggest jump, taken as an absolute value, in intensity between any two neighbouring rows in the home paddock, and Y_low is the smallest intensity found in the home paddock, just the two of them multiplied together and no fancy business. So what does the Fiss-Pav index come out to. 1.6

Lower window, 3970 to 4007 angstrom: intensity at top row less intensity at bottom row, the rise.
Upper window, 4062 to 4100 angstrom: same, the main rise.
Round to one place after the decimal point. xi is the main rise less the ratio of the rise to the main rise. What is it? 1.7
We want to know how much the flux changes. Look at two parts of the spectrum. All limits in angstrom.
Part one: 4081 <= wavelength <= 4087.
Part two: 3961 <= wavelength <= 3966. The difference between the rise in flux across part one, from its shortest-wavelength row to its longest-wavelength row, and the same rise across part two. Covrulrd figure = -1.6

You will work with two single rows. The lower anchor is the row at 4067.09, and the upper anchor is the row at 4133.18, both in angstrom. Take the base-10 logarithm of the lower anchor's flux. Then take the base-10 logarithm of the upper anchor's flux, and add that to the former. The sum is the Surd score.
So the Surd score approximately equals 0.68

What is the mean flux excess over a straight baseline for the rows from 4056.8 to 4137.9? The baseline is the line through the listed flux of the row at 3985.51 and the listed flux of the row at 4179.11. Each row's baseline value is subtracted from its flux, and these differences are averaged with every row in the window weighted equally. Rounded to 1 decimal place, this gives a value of 0.1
